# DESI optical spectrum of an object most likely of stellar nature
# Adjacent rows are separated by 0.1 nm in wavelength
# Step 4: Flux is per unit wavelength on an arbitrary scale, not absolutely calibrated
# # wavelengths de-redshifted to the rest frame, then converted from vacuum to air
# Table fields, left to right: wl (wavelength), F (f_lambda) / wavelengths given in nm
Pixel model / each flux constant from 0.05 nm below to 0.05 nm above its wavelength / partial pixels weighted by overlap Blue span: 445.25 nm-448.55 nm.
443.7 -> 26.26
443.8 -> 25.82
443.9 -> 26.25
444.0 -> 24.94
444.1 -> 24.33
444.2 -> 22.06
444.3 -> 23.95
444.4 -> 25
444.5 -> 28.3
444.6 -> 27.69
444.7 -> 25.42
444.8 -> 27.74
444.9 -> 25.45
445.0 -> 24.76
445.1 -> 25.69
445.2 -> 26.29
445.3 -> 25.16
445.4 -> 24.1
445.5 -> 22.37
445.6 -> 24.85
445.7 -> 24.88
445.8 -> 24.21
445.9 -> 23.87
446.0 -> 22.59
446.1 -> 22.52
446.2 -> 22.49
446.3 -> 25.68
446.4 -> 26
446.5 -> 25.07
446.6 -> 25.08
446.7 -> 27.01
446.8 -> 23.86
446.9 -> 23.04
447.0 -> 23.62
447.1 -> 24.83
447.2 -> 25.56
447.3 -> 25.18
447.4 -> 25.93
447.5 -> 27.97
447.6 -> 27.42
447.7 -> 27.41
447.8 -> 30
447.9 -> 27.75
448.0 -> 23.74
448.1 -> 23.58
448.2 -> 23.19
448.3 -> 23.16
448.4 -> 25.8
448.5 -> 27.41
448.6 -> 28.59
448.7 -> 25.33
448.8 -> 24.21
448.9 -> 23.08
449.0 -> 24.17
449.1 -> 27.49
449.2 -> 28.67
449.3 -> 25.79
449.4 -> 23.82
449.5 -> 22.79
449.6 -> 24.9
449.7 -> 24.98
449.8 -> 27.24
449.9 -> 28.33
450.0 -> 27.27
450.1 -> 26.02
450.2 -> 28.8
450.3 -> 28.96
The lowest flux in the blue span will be 22.37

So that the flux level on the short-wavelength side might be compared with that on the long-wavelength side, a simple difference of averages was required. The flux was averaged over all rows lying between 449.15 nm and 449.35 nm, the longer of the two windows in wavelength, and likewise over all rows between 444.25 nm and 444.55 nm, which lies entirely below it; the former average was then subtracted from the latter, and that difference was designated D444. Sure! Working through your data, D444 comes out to -1.5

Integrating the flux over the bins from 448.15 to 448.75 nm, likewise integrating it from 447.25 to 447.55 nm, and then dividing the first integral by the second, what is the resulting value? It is 1.9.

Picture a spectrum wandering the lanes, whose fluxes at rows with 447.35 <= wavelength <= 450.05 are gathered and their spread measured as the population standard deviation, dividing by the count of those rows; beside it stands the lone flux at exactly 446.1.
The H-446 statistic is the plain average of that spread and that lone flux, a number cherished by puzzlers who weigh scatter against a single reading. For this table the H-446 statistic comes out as 12.3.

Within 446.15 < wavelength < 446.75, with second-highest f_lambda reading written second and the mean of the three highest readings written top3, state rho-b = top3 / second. 1.009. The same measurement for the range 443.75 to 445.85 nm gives 1.006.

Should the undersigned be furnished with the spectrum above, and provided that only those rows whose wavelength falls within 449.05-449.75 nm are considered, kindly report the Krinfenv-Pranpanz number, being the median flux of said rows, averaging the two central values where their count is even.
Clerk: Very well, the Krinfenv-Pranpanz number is 25.0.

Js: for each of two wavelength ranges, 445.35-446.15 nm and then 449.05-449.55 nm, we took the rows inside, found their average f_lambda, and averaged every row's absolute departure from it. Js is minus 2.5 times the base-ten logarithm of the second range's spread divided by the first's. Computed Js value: -0.8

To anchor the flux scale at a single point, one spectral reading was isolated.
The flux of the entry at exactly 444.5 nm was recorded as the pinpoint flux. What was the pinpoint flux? 28.3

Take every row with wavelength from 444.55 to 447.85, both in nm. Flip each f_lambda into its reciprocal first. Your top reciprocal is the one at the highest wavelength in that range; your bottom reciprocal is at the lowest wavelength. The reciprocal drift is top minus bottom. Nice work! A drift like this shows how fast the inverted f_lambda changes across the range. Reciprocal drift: -0.0028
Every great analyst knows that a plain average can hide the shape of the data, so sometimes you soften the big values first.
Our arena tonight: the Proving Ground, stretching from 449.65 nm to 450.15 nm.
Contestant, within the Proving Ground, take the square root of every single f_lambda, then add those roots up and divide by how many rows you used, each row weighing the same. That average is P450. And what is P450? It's 5.17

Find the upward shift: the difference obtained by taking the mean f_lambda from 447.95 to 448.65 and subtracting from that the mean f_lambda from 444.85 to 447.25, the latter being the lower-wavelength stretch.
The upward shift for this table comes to 0.5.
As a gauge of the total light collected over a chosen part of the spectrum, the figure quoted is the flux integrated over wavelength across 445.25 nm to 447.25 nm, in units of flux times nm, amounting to 49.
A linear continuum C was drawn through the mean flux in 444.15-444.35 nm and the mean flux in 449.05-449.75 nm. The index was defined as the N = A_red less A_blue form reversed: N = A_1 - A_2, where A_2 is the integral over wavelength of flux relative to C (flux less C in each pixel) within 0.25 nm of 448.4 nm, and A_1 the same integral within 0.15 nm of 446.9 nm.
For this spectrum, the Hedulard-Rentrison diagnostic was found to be -0.5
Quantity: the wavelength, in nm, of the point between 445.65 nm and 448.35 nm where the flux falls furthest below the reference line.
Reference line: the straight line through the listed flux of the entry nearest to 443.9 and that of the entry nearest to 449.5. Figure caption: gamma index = 446.1 nm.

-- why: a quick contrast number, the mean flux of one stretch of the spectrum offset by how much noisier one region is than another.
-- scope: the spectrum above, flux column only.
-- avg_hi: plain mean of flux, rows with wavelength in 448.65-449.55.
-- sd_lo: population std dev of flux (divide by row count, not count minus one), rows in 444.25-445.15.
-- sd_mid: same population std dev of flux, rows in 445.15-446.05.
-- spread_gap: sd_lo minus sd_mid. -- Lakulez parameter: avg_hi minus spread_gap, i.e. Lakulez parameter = 24.8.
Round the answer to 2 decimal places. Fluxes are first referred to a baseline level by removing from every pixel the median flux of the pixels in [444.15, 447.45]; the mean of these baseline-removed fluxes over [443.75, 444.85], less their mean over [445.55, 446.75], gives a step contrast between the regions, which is 1.07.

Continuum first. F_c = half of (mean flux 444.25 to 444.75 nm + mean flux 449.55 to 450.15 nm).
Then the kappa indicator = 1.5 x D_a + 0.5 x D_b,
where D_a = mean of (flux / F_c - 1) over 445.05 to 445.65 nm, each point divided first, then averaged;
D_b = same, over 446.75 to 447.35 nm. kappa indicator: -0.12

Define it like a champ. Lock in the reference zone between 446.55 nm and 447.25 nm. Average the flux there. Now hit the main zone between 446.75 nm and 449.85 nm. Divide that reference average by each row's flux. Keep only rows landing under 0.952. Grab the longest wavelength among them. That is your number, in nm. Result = 449.8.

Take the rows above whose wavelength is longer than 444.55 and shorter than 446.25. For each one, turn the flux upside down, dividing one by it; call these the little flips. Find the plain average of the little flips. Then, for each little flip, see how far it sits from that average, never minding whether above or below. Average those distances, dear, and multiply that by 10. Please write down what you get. 0.021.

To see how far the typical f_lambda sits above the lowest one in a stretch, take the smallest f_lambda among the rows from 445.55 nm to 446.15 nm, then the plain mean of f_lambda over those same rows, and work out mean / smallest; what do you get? 1.06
